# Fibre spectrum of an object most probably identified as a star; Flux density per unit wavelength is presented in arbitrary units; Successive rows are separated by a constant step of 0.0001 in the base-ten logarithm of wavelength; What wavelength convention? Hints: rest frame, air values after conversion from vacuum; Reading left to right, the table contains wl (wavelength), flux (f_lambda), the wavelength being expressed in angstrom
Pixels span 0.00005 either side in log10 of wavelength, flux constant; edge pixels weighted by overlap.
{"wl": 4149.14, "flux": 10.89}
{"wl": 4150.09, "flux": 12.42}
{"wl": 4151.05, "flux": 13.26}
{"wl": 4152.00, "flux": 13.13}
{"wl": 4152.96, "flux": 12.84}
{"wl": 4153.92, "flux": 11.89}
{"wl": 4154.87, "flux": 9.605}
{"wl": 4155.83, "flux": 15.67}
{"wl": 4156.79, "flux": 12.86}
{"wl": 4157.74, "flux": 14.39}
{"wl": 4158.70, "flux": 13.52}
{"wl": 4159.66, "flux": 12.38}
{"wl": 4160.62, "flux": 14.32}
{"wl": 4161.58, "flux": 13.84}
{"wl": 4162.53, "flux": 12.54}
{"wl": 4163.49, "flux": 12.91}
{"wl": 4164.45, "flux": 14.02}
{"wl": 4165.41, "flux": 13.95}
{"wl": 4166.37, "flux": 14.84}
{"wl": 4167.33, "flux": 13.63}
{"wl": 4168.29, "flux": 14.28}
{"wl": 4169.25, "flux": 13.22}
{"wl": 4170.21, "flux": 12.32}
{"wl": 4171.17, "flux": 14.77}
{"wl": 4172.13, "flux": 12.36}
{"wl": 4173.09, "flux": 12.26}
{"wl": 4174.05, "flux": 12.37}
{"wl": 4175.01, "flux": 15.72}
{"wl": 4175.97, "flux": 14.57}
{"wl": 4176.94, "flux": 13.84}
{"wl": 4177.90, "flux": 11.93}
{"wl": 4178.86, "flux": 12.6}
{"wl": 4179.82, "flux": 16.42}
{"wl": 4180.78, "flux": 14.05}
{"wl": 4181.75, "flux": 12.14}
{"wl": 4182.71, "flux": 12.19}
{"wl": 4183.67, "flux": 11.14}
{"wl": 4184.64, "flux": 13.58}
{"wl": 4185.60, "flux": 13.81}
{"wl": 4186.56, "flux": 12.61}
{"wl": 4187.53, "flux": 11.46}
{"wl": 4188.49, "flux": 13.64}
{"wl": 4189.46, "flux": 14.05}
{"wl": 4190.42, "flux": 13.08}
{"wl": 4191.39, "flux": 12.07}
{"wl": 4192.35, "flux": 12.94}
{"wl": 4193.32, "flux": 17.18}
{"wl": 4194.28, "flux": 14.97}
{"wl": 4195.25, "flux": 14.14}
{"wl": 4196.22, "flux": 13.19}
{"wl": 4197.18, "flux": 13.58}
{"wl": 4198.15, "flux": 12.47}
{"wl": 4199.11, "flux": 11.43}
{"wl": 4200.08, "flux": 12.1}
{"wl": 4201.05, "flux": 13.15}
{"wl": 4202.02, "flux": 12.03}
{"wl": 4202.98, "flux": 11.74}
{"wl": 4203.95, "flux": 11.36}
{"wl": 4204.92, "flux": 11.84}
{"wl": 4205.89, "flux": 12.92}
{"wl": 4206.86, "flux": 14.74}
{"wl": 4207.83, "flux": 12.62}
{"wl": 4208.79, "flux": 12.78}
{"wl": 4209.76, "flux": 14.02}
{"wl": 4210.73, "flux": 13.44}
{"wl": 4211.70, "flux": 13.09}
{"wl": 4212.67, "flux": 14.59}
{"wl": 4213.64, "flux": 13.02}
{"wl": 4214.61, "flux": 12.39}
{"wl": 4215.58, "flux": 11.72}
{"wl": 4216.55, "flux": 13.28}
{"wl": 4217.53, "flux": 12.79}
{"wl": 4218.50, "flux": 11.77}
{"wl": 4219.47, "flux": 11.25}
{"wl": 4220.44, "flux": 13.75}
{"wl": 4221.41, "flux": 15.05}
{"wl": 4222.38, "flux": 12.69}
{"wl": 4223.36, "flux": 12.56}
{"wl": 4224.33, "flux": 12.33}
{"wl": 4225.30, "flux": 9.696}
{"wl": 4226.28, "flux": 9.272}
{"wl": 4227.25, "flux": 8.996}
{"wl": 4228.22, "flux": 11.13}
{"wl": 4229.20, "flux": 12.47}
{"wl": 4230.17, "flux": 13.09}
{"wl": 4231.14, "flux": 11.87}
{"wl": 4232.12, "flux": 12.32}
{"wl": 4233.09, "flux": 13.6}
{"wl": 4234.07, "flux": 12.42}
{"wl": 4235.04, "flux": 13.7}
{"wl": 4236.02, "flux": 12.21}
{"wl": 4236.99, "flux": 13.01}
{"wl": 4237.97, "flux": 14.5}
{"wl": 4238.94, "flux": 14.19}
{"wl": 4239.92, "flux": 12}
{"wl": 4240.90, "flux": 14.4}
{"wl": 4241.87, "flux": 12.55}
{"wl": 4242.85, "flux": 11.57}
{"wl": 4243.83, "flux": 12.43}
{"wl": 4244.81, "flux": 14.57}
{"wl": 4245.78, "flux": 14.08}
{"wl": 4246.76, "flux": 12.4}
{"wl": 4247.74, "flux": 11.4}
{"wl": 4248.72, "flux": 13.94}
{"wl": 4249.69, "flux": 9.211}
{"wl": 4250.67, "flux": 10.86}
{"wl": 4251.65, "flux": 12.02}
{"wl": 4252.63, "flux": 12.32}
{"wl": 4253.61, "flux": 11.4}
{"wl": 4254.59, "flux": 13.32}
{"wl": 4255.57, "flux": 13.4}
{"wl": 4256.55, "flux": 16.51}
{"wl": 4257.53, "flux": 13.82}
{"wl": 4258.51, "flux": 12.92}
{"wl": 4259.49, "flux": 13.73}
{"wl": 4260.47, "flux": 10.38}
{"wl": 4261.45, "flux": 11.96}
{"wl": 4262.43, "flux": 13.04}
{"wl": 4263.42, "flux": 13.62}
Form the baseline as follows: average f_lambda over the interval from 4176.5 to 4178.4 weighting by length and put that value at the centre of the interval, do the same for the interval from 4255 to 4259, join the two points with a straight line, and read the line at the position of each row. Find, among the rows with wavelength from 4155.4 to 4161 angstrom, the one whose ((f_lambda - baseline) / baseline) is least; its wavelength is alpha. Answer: 4159.66 angstrom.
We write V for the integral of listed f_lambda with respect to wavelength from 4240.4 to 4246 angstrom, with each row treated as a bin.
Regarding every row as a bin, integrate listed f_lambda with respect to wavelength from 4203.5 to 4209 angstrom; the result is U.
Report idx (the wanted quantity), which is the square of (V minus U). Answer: 17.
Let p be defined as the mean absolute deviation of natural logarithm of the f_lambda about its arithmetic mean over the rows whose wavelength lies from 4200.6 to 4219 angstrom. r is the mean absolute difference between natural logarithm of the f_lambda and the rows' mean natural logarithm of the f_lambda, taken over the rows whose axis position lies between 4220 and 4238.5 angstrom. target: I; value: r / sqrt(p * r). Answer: 1.32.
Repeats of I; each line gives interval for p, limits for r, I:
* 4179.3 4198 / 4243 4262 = 1.12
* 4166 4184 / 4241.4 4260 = 1.03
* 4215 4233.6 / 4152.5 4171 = 0.87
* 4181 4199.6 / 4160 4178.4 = 0.93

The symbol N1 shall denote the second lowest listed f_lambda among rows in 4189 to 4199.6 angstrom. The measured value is 12.07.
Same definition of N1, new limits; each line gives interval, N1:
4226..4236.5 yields 9.272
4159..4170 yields 12.54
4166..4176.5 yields 12.32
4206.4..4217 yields 12.39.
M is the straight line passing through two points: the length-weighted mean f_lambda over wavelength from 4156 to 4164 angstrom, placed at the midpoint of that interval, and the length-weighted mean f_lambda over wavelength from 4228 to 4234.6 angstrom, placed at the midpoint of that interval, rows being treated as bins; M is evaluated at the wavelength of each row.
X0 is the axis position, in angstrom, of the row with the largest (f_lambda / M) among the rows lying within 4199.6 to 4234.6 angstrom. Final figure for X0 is 4221.41 angstrom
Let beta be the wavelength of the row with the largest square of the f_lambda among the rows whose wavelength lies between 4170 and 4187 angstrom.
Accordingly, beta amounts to 4179.82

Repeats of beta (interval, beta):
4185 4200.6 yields 4193.32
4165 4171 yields 4166.37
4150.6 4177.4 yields 4175.01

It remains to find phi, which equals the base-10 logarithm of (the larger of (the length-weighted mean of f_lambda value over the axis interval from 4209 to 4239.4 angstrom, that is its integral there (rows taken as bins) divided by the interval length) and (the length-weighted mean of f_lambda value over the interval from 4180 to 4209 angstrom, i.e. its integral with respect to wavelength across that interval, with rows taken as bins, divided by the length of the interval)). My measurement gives 1.11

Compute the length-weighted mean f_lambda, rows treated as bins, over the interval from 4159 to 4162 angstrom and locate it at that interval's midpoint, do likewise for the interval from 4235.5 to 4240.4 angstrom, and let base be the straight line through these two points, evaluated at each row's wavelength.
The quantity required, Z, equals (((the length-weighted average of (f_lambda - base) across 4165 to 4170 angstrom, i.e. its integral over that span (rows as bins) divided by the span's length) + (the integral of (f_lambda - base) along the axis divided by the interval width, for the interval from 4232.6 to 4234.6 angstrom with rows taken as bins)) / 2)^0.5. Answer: 0.36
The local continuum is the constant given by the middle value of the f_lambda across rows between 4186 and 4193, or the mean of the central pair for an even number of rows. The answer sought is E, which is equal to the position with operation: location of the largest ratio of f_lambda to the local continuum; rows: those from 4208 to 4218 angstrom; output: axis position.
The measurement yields 4212.67 angstrom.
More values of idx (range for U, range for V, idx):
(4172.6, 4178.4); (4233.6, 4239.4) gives 0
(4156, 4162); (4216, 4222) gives 17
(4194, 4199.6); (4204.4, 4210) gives 0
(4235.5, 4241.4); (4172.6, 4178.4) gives 1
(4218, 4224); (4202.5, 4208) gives 67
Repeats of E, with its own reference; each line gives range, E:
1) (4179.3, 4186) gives 4179.82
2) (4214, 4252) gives 4221.41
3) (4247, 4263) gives 4256.55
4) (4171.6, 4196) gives 4193.32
